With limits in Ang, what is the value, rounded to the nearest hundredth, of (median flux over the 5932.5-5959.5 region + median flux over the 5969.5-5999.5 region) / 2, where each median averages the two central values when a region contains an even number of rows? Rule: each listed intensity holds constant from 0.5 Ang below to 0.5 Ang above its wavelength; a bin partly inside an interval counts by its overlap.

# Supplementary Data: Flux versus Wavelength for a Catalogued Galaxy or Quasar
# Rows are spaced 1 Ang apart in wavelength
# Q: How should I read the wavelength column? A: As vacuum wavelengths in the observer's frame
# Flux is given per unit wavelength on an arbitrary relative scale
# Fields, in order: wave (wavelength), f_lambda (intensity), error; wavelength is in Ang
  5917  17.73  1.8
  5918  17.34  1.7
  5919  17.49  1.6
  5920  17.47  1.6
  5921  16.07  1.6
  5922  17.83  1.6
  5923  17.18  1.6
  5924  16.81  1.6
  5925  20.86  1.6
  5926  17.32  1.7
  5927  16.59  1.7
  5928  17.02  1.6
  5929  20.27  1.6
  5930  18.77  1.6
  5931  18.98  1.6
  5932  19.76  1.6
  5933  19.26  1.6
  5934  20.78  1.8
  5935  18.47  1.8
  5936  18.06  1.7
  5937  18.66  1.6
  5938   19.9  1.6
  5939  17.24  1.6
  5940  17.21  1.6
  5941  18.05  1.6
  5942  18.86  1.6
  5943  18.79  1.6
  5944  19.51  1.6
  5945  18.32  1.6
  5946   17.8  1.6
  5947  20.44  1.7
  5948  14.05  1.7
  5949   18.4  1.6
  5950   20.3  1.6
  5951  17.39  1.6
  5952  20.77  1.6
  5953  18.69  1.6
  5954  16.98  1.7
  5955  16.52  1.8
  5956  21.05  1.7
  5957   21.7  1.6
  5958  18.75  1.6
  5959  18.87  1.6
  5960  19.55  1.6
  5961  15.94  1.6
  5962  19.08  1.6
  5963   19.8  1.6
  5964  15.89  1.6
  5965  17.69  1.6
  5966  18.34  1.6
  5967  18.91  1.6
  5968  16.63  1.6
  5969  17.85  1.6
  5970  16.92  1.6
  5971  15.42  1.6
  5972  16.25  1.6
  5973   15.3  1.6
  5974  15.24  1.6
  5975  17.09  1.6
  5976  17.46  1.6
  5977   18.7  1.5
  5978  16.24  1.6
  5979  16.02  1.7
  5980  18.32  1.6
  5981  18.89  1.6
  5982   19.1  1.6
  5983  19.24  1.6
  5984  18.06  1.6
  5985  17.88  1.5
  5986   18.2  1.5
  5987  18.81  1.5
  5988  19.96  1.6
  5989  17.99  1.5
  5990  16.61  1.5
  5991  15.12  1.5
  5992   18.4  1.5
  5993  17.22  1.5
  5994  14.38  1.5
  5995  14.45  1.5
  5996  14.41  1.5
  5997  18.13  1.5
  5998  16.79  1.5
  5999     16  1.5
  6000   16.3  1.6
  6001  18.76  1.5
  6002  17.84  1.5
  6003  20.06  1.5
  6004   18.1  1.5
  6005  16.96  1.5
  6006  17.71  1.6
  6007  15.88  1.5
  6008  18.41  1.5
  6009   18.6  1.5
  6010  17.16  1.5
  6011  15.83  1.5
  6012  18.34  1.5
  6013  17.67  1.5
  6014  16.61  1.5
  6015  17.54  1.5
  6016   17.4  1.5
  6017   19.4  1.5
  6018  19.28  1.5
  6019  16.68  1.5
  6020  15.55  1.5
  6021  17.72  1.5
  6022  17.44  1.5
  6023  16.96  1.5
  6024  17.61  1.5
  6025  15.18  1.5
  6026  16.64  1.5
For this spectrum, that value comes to 17.92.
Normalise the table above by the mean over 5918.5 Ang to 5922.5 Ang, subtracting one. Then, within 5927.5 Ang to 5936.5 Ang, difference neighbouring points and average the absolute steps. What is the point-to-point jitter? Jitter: 0.076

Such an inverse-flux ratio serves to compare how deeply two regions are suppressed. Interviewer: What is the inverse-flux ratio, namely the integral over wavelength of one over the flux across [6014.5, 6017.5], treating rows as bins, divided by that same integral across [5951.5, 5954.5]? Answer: 1.03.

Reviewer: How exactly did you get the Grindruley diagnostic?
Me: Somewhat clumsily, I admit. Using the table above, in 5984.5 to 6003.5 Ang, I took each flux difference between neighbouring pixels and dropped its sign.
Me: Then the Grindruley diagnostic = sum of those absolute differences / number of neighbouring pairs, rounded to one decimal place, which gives 1.4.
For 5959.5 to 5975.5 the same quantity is 1.6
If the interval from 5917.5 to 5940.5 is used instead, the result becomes 1.3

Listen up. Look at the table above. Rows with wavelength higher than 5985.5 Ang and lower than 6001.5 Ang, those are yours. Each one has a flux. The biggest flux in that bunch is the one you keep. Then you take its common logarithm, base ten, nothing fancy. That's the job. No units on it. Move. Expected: 1.300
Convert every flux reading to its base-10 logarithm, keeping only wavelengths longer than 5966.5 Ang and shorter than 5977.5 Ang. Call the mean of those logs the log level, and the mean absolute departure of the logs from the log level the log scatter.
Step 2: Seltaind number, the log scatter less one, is -0.974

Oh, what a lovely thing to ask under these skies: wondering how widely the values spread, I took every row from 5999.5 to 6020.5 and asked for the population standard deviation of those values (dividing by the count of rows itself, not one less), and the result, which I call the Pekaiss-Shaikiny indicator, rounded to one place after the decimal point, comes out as 1.2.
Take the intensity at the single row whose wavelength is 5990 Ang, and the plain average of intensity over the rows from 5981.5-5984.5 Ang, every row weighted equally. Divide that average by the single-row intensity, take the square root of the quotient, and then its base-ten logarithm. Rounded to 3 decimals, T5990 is 0.027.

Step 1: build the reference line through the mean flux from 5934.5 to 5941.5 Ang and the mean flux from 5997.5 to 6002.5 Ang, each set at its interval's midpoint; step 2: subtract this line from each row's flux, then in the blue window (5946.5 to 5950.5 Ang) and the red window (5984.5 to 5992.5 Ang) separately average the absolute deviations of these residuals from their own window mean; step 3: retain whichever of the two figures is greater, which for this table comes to 2.1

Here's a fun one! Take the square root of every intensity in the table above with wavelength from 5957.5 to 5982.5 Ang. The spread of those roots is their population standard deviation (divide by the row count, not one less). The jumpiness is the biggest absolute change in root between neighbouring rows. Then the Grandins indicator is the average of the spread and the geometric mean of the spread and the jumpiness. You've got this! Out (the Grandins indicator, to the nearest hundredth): 0.23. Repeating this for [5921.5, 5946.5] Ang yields 0.20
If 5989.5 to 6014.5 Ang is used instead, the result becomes 0.23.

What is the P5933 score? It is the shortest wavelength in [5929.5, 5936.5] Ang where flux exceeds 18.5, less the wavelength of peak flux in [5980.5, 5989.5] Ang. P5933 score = -58 Ang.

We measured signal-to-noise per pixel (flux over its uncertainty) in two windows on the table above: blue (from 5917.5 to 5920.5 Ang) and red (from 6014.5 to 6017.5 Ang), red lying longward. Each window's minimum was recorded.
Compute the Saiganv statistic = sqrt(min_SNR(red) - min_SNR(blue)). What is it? 1.2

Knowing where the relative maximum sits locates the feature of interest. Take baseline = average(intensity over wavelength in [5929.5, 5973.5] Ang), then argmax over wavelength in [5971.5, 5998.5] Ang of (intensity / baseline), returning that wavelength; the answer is 5988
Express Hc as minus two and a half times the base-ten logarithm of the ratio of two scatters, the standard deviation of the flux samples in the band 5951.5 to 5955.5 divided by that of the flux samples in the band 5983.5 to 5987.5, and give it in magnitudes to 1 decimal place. -1.7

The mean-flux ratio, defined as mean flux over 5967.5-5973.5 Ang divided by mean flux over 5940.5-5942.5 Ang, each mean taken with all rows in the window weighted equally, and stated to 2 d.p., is 0.89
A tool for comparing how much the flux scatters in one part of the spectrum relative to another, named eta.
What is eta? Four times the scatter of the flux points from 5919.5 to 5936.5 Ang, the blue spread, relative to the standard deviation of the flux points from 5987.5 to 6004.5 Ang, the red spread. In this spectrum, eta 3.3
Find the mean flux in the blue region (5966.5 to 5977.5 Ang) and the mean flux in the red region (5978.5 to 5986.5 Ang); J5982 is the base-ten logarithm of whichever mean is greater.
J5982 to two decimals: 1.26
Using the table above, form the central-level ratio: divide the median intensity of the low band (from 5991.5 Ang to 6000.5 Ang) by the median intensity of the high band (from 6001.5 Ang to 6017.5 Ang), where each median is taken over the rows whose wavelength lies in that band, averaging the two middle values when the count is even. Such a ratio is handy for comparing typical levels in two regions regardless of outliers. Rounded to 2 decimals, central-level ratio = 0.92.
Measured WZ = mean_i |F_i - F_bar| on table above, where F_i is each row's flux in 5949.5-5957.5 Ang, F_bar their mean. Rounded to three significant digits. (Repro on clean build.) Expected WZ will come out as 1.78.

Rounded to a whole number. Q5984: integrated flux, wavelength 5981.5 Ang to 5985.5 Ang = 74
